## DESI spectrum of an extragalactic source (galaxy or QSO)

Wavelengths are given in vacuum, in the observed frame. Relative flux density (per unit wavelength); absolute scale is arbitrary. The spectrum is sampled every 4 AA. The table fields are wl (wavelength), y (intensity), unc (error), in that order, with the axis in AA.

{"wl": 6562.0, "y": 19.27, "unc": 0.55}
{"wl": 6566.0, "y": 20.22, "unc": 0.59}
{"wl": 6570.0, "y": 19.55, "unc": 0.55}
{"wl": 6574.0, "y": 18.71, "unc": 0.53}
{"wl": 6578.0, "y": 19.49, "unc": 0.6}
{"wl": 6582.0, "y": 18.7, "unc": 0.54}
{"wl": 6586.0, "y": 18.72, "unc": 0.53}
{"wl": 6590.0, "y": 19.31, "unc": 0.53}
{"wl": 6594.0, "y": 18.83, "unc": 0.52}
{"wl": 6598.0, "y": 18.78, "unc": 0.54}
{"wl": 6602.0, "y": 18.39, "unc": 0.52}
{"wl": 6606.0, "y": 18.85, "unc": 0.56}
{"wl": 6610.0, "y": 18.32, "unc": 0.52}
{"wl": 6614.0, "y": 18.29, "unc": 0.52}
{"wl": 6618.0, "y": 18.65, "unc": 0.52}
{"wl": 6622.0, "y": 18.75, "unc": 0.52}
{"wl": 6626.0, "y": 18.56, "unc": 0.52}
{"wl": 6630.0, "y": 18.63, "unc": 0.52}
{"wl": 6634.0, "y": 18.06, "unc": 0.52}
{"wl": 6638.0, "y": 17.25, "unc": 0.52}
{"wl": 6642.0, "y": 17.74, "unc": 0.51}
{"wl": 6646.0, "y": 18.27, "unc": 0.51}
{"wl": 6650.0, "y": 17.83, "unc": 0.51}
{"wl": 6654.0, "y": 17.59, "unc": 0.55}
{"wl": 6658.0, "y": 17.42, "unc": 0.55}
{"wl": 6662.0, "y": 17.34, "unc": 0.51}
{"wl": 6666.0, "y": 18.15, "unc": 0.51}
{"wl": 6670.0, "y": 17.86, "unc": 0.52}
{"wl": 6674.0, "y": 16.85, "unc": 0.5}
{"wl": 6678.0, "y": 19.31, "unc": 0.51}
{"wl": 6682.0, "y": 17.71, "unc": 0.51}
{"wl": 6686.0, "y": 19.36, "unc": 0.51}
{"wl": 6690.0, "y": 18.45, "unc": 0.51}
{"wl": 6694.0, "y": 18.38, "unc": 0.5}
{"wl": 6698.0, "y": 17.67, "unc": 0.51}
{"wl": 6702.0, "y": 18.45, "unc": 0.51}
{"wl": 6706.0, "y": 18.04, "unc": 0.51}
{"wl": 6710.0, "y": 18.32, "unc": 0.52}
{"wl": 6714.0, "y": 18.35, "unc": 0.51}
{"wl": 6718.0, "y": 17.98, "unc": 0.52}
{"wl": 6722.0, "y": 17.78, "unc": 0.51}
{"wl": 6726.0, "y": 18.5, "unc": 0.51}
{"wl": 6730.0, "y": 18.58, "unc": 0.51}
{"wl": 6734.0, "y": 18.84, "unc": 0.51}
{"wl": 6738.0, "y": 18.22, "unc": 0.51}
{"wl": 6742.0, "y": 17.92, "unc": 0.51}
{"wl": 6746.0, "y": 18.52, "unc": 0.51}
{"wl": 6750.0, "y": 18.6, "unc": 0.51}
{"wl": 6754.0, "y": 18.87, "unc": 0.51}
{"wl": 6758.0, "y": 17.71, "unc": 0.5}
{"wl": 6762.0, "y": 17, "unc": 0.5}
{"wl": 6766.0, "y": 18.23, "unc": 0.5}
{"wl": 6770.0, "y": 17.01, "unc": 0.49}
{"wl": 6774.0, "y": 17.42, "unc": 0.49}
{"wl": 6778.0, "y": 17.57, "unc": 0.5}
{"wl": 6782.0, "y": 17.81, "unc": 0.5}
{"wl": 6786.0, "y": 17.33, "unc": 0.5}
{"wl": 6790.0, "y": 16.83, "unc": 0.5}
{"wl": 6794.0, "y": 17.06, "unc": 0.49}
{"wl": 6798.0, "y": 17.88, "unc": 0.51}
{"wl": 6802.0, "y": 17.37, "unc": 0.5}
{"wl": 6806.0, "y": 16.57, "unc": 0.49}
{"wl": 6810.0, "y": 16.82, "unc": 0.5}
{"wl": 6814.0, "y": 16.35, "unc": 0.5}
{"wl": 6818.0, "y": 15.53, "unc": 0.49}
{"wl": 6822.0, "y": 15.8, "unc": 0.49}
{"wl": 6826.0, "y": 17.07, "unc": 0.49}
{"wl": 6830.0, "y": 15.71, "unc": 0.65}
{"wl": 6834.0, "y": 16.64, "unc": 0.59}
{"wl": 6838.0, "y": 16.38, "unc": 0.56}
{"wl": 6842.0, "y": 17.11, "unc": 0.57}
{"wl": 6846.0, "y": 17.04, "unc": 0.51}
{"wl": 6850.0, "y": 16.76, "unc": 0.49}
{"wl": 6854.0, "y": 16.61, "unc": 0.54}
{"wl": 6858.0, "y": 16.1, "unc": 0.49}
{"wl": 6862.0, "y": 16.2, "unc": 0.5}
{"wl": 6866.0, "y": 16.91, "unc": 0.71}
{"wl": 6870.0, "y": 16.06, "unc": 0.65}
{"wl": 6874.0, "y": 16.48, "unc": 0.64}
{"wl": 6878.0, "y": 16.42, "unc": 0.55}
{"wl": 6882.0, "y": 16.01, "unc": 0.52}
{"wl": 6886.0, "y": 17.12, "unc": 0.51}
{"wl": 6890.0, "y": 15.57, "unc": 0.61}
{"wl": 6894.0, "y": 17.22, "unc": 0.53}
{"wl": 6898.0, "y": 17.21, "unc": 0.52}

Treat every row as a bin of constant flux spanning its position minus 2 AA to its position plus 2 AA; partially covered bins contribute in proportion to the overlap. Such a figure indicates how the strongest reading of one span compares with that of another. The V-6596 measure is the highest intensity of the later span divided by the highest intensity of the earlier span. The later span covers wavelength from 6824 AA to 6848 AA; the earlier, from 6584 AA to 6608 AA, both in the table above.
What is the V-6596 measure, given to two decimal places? 0.89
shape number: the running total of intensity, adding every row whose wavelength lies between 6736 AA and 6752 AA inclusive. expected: 73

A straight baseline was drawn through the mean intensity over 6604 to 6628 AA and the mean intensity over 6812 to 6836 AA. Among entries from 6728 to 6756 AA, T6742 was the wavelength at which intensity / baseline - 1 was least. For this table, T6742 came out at 6742.0 AA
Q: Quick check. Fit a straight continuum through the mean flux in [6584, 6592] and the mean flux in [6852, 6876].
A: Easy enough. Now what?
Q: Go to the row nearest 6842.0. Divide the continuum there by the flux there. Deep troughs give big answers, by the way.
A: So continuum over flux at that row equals 0.97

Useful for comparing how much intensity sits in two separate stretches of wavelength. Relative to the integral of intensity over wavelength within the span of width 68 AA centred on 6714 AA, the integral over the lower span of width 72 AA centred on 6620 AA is 1.1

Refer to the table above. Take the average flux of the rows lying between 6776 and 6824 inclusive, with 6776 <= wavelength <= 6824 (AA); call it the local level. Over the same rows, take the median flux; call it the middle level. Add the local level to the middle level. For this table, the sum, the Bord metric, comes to 34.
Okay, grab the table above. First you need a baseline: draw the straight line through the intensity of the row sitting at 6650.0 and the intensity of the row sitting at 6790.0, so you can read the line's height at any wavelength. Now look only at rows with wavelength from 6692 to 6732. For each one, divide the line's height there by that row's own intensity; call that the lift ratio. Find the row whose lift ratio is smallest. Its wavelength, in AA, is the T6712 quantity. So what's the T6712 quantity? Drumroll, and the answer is 6730.0 AA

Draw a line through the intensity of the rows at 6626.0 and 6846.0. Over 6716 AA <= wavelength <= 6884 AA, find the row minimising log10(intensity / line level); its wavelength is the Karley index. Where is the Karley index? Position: 6818.0 AA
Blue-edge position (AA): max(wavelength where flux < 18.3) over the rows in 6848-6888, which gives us 6886.0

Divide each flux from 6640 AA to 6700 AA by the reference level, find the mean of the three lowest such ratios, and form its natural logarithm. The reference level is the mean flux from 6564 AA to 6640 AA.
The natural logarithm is -0.086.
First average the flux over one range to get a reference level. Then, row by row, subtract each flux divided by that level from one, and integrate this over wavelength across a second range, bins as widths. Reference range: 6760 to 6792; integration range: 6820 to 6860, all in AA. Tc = 2.0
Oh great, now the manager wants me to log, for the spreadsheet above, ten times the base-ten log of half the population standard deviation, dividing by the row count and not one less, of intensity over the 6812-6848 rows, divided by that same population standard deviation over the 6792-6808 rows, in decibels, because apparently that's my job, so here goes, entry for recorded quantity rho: -2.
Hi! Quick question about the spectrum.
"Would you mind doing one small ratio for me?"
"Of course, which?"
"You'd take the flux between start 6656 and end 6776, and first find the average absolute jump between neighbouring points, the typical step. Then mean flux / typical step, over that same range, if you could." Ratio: 27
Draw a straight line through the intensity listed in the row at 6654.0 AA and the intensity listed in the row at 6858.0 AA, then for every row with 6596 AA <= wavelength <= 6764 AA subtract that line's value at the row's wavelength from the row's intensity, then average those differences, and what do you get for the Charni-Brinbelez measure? 0.79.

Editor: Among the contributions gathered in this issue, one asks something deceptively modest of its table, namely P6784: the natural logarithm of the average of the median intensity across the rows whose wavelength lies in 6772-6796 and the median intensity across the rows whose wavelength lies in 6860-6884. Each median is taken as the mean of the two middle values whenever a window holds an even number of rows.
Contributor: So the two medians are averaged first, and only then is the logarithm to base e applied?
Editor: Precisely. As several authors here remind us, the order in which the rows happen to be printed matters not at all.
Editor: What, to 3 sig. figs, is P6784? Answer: 2.82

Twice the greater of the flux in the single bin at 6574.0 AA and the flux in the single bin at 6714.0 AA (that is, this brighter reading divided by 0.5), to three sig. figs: 37.4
